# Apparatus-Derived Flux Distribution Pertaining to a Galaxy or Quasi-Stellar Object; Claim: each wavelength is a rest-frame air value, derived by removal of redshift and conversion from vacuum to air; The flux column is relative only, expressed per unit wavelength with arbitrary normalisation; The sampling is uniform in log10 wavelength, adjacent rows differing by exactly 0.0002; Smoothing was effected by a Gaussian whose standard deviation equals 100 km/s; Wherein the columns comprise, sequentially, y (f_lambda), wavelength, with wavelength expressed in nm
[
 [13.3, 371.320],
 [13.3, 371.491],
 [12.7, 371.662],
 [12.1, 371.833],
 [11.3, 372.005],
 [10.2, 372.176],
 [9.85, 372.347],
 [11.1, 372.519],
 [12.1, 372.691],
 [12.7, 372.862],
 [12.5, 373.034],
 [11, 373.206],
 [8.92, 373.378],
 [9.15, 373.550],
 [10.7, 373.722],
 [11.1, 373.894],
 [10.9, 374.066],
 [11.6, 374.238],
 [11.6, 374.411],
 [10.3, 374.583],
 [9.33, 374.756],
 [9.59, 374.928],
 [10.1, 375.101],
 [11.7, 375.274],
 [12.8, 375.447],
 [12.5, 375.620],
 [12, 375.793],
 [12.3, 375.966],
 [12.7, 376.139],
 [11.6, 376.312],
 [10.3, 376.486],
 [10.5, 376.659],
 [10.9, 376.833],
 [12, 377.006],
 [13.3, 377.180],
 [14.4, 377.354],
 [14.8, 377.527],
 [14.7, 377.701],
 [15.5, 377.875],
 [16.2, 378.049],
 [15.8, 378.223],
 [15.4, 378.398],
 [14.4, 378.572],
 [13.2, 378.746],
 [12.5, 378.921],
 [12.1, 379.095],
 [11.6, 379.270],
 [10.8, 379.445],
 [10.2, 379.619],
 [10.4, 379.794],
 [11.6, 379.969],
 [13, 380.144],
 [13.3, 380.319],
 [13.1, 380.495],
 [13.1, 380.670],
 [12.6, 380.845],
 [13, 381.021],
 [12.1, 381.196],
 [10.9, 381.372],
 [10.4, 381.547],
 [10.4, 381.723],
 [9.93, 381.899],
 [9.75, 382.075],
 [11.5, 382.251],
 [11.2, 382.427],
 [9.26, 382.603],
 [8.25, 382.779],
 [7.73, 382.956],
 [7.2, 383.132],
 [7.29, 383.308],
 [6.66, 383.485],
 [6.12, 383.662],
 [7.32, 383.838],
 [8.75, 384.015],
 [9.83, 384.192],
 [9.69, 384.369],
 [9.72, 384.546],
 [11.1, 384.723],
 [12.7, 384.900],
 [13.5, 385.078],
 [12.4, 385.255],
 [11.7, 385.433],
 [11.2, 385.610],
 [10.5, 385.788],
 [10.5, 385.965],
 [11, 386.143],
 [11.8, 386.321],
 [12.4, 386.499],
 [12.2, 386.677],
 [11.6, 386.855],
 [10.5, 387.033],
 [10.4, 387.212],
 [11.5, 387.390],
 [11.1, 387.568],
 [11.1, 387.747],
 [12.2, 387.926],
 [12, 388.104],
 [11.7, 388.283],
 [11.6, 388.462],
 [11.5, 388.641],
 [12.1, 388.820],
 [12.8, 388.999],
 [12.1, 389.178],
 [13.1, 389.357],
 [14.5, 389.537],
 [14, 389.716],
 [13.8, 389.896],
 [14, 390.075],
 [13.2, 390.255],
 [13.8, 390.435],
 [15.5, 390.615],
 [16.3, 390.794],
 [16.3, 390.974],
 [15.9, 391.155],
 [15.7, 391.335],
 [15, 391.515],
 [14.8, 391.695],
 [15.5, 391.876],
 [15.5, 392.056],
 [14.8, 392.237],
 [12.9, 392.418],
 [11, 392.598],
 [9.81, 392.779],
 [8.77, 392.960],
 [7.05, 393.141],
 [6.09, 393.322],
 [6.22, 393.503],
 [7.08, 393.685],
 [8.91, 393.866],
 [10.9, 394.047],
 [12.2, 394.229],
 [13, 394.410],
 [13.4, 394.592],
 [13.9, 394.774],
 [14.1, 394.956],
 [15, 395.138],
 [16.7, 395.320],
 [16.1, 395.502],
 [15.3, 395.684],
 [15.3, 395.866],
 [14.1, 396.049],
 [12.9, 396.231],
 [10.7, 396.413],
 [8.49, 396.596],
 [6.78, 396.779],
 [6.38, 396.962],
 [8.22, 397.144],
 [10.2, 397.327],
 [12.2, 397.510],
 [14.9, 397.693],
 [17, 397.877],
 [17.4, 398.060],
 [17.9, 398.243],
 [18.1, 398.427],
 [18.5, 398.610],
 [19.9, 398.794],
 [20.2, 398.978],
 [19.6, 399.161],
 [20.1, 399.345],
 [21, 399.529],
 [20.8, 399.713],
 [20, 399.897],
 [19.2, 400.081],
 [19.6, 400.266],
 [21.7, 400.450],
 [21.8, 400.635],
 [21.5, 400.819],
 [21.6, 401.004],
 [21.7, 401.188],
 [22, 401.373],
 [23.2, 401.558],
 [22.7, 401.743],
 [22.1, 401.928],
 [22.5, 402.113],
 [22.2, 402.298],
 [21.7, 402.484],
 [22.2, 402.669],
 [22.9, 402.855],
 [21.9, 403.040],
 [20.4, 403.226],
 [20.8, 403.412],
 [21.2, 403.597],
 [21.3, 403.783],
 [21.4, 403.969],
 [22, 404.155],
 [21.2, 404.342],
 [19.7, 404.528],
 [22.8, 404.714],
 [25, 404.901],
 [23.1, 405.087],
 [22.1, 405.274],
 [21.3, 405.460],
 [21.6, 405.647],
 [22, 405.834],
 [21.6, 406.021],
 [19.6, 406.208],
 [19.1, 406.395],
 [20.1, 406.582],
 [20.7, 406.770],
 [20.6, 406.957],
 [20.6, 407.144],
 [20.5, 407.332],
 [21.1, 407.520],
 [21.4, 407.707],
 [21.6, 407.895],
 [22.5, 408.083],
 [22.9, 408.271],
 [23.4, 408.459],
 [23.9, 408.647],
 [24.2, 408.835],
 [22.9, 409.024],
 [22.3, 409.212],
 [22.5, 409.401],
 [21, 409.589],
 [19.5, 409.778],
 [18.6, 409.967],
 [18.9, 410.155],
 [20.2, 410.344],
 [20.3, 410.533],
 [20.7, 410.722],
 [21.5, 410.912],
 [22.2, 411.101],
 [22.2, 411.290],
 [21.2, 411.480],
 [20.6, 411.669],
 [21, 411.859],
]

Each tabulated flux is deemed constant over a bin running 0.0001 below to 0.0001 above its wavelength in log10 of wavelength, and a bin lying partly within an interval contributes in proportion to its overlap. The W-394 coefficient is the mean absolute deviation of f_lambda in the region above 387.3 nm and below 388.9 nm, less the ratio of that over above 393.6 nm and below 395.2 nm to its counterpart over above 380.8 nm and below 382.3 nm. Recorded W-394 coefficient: -1.7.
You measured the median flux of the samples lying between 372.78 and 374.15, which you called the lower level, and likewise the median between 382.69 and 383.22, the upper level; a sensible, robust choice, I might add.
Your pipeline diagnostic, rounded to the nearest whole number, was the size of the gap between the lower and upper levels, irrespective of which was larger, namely 3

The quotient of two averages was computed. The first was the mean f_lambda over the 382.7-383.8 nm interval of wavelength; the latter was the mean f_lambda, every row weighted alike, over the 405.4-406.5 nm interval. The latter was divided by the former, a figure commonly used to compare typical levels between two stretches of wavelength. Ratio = 2.9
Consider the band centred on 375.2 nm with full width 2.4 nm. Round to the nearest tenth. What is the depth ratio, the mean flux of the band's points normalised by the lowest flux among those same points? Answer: 1.2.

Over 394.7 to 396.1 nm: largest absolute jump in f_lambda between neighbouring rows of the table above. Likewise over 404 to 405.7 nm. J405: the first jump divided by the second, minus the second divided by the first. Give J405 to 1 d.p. -1.3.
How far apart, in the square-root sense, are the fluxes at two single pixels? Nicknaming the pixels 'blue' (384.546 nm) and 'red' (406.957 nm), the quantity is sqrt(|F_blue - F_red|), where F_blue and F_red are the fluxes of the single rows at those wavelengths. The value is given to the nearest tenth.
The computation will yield 3.3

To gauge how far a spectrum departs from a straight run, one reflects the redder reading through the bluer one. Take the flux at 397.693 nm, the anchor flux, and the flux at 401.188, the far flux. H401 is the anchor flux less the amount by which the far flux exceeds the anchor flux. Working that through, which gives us 8.1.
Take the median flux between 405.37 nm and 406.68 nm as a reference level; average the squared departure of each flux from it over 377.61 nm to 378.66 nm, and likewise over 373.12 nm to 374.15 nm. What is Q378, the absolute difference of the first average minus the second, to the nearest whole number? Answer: 86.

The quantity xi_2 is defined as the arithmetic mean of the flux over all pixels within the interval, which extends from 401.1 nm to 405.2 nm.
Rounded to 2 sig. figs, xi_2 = 22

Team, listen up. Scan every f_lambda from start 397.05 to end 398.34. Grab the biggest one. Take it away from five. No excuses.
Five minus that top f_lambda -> -13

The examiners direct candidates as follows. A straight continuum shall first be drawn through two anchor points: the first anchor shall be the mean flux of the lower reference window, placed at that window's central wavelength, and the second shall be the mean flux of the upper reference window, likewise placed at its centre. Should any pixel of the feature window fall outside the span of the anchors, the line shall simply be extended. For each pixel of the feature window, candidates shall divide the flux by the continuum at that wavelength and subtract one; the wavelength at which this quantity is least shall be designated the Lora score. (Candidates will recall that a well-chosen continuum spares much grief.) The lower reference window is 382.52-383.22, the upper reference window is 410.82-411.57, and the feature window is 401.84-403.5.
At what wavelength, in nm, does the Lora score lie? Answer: 403.226 nm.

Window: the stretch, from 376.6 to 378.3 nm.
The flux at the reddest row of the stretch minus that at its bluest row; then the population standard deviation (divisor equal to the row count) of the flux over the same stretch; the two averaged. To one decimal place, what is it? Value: 3.6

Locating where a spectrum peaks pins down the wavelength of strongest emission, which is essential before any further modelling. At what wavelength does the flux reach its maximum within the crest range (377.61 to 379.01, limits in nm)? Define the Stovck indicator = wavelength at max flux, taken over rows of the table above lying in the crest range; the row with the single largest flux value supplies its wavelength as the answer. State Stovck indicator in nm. 378.049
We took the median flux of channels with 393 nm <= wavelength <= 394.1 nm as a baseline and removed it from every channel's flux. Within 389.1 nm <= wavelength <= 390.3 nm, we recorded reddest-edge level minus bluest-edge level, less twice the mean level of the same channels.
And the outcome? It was -12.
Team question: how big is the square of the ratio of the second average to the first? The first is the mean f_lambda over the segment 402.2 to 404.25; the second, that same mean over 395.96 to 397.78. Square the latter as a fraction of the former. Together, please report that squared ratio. 0.23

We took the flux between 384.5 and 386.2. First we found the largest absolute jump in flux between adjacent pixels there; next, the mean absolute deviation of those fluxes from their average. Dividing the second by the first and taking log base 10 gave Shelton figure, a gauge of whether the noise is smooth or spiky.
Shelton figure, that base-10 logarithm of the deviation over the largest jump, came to -0.2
